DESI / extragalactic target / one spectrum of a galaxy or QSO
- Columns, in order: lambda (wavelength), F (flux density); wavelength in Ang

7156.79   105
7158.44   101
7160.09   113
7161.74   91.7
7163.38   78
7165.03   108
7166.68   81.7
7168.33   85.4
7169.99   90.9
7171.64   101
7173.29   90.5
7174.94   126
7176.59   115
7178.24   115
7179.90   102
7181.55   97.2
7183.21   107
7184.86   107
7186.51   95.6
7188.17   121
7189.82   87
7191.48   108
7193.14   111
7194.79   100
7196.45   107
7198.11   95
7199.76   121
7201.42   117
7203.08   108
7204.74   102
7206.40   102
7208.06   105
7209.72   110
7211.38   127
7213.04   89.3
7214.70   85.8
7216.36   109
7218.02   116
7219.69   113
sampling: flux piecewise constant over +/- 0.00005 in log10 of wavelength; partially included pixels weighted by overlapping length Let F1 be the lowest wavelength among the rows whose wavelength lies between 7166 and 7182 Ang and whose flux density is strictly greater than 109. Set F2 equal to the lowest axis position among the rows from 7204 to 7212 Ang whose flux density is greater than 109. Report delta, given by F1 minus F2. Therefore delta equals -34.8 Ang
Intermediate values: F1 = 7174.94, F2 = 7209.72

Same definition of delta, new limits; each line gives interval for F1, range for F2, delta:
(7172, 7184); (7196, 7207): -24.8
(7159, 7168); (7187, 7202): -28.1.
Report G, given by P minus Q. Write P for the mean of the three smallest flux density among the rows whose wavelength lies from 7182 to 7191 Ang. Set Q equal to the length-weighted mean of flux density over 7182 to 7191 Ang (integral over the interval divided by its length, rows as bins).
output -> -6.9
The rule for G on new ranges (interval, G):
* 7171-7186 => -10.4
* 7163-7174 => -9.6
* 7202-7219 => -13.2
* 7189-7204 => -12.0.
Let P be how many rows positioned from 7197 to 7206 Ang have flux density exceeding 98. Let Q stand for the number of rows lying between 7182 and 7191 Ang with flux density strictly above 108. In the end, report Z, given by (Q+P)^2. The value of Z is 25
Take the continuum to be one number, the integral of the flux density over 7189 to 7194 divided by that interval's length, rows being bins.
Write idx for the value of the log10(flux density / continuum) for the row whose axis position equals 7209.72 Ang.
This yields 0.03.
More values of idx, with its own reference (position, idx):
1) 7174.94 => 0.09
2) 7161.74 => -0.05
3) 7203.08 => 0.02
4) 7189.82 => -0.07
